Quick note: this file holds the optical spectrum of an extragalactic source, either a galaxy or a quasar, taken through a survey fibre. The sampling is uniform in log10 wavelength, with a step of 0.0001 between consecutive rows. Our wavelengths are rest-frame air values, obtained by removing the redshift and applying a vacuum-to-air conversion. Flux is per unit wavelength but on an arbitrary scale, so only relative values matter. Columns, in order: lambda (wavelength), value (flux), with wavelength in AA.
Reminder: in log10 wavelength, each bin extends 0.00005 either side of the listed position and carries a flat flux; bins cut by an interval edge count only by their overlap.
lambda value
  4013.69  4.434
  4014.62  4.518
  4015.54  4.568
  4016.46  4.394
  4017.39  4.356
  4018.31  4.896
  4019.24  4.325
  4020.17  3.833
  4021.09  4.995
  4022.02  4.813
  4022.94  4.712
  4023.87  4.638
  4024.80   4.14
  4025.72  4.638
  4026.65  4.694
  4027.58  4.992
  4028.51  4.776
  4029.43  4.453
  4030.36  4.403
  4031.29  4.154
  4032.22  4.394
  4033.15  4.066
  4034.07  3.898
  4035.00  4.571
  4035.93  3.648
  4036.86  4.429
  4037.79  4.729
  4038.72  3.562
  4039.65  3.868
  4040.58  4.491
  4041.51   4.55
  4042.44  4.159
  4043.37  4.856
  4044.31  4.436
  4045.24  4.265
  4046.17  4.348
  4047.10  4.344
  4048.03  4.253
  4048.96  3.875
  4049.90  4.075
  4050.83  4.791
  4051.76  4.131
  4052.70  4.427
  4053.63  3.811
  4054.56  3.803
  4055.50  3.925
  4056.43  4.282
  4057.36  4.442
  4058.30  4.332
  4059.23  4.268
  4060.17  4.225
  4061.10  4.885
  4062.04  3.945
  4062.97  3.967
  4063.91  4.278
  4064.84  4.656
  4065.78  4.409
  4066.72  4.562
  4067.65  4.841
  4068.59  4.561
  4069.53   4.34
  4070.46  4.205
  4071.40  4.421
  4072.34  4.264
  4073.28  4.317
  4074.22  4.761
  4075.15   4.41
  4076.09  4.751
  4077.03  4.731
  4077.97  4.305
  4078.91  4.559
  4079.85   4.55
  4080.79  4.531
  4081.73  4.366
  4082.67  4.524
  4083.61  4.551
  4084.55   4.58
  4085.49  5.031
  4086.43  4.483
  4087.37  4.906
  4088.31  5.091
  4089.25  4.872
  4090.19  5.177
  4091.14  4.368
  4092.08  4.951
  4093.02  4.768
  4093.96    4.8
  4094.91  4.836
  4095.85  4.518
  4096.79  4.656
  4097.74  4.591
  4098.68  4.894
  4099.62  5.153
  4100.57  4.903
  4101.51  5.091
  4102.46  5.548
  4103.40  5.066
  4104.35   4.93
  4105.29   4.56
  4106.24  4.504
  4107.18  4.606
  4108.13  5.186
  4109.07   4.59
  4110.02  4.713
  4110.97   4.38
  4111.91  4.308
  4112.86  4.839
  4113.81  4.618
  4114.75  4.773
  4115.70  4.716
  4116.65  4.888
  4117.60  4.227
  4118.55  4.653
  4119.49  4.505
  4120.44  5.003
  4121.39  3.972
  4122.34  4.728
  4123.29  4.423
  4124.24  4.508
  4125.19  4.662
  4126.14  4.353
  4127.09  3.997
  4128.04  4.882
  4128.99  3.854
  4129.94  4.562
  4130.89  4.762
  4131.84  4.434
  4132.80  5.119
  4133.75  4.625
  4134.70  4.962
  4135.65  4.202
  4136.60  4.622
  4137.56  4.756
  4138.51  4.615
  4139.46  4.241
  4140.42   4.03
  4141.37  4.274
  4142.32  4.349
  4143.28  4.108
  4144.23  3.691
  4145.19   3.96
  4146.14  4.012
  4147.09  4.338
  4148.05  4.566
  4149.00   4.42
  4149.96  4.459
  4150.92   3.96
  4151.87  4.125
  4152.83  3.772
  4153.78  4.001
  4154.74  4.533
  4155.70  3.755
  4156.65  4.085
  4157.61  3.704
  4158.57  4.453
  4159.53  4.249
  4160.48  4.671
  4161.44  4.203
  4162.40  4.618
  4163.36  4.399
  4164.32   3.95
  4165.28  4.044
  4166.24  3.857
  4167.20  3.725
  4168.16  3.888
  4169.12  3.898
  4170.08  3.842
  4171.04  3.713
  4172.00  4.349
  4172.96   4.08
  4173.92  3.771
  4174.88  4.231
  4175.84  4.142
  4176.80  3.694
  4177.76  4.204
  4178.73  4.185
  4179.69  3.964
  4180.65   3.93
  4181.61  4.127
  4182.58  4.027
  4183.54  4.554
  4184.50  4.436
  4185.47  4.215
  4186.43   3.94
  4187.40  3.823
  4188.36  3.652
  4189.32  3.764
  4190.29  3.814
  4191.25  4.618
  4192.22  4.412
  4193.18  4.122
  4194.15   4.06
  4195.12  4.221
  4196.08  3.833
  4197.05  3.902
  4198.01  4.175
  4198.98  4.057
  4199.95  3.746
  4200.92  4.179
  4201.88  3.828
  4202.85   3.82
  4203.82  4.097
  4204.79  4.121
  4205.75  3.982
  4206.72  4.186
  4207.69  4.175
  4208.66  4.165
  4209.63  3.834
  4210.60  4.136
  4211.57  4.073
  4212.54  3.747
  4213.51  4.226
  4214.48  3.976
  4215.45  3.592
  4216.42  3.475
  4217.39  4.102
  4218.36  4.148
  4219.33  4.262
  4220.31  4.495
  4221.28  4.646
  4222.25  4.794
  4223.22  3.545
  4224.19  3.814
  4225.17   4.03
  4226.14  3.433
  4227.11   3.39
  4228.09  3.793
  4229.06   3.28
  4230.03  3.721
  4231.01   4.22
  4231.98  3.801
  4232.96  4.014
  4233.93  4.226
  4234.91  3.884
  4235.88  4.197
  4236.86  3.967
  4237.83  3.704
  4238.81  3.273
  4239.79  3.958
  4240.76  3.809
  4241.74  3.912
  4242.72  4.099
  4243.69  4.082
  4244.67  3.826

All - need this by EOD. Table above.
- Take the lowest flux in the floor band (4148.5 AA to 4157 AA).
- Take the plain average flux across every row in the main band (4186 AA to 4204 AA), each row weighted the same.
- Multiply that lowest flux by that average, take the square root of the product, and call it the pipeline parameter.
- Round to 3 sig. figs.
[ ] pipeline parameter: 3.88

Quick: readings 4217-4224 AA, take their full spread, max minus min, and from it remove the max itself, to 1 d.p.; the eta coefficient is -3.5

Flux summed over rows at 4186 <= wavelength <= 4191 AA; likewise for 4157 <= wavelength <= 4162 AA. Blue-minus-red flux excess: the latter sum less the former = 2.3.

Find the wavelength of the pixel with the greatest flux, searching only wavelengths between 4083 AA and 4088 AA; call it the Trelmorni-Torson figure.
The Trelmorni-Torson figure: 4085.49 AA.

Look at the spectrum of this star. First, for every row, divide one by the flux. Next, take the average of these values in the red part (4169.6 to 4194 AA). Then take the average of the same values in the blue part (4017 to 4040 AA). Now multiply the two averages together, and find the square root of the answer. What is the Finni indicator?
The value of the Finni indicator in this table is 0.238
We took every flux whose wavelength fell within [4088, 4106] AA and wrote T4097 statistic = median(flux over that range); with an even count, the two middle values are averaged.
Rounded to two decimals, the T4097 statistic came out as 4.89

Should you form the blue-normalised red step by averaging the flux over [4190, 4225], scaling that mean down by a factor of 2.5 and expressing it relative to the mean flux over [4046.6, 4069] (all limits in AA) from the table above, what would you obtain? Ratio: 0.379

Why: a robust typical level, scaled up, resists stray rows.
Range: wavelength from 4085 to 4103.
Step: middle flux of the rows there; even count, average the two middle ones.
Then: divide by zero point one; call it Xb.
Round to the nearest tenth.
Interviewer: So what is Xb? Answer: 48.9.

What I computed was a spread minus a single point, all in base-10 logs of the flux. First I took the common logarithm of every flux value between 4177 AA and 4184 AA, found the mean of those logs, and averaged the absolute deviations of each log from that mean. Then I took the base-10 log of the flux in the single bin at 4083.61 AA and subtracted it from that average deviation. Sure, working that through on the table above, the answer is -0.643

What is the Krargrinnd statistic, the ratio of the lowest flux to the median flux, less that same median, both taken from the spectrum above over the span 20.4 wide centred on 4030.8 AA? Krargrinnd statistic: -3.68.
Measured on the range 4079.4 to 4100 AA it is -3.79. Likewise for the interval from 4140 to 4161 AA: -3.22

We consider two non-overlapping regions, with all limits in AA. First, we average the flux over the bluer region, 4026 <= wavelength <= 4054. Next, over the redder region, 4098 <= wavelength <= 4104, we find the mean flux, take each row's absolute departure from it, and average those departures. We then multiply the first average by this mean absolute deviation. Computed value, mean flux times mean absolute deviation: 0.69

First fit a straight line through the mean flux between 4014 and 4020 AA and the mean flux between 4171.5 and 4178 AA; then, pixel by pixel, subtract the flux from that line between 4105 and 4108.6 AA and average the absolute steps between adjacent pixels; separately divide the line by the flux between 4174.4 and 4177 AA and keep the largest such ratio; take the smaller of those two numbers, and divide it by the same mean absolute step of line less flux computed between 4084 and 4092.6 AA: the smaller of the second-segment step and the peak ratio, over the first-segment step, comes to 0.56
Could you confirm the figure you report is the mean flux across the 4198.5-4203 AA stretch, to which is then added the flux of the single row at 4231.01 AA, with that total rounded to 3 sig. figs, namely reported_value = 8.15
